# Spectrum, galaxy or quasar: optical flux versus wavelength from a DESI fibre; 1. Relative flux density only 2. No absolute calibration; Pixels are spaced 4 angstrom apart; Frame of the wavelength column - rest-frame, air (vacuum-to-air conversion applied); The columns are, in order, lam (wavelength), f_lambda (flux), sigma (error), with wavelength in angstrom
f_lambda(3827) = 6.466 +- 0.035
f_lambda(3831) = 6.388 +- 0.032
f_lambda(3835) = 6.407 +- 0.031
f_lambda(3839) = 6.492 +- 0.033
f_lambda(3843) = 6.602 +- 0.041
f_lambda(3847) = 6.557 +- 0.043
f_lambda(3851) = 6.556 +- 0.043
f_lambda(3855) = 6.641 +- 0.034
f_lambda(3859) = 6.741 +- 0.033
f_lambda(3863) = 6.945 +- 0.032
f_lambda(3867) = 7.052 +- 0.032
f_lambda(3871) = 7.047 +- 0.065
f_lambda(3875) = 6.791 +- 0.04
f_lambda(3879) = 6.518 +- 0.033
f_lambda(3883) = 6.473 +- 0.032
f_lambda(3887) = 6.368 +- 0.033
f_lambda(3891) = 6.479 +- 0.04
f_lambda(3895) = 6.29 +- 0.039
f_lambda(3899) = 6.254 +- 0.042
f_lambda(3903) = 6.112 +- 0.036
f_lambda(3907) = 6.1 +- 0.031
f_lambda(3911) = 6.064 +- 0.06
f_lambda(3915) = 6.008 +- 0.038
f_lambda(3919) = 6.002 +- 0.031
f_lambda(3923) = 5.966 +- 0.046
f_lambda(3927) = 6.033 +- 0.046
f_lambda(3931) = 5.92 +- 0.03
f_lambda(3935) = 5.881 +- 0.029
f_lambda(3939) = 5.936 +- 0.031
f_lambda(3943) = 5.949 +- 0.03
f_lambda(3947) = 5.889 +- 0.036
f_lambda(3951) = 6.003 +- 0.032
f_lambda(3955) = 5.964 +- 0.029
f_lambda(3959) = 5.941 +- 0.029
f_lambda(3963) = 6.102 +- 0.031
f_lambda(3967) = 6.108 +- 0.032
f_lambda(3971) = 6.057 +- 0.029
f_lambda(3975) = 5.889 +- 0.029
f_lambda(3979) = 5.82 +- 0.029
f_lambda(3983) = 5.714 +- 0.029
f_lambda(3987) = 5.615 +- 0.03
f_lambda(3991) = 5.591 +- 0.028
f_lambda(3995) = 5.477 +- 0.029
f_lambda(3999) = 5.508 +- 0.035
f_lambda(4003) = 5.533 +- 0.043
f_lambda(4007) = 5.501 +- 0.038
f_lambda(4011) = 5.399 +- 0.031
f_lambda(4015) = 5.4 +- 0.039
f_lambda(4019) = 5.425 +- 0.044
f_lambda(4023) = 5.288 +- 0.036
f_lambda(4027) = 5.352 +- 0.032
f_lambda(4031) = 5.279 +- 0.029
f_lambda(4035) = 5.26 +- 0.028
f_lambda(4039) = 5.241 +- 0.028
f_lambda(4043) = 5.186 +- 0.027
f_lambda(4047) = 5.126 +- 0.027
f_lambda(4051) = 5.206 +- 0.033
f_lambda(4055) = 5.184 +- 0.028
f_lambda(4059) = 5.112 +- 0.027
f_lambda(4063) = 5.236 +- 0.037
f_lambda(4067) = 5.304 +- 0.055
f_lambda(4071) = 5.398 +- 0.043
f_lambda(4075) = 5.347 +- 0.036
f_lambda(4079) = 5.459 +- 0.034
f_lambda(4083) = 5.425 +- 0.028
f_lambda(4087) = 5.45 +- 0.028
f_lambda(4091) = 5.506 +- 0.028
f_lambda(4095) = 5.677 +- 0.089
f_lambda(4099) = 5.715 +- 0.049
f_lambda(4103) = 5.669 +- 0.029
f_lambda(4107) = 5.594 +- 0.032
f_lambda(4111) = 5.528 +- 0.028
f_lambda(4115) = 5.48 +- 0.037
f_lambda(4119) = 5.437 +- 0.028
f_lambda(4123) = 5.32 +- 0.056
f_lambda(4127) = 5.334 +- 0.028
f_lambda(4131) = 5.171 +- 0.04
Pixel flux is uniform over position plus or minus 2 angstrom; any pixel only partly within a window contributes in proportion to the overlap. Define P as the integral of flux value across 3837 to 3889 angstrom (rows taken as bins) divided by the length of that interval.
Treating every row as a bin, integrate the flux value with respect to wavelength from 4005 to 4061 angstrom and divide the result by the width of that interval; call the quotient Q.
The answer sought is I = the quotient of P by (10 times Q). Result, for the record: 0.126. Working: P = 6.68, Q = 5.3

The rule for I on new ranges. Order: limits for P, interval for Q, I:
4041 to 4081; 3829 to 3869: 0.079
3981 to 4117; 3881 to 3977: 0.089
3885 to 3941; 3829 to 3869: 0.092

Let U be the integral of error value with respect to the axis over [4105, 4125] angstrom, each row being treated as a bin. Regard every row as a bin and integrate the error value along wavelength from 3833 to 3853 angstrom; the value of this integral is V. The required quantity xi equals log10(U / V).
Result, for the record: -0.02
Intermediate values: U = 0.72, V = 0.76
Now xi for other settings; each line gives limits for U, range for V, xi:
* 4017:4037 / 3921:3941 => -0.03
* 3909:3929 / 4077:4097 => 0.03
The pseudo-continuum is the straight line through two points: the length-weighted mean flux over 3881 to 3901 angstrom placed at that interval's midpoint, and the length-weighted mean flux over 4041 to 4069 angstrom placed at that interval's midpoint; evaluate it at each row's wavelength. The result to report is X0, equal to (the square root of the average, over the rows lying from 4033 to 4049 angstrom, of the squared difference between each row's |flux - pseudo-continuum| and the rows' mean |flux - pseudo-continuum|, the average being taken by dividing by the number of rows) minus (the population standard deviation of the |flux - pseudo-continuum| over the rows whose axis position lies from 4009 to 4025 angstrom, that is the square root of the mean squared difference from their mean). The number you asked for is -0.02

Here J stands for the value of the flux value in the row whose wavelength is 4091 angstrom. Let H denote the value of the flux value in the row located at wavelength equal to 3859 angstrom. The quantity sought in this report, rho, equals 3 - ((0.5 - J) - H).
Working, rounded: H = 6.741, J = 5.506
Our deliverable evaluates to 14.7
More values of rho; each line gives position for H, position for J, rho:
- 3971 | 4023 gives 13.8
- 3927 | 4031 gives 13.8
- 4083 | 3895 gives 14.2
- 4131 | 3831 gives 14.1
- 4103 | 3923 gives 14.1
